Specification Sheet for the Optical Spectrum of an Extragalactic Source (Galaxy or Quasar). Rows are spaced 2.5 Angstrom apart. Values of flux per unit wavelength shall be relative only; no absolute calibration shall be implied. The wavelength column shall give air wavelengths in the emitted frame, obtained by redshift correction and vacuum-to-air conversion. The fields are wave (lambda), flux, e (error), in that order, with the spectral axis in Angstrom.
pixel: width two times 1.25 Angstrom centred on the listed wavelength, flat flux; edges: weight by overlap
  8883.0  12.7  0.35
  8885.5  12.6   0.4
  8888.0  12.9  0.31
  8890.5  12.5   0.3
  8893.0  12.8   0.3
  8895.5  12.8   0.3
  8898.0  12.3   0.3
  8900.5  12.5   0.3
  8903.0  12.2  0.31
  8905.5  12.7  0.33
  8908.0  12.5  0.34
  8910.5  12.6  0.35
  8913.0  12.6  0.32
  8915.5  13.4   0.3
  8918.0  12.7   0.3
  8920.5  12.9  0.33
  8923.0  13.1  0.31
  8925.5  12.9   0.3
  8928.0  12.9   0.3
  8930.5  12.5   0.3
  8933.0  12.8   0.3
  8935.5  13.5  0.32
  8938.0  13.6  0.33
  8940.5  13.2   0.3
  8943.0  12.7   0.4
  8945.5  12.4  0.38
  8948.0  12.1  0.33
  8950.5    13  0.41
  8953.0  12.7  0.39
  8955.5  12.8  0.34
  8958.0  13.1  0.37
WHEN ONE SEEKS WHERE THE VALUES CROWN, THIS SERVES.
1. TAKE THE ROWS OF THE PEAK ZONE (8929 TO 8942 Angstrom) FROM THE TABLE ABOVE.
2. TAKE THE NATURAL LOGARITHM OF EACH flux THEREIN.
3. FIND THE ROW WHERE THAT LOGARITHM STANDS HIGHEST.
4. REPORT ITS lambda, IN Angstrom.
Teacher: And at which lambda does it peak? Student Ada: 8938.0 Angstrom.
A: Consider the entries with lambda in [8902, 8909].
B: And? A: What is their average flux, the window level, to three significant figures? 12.5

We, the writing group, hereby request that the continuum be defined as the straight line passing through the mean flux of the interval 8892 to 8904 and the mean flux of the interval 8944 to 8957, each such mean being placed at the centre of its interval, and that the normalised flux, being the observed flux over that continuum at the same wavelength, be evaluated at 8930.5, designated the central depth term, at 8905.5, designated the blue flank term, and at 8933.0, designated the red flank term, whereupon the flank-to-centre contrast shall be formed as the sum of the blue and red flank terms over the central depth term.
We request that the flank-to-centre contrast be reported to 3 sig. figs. 2.04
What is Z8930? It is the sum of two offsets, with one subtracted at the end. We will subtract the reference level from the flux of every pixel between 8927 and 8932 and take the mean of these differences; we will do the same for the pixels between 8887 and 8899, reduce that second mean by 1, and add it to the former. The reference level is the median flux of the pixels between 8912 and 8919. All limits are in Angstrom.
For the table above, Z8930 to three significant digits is -1.04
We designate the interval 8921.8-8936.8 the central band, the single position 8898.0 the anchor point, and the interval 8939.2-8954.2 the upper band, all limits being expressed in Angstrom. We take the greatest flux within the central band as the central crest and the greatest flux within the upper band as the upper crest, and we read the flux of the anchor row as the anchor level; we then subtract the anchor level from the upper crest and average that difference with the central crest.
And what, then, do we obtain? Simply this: 7.20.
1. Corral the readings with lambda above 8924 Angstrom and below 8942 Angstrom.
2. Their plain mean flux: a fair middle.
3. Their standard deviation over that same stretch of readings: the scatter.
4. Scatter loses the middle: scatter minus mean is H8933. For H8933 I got -12.7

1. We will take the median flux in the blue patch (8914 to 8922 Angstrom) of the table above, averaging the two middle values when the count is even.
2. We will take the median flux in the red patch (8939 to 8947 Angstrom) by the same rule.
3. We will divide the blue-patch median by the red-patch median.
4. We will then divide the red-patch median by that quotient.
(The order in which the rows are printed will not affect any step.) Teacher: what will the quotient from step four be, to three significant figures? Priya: 12.5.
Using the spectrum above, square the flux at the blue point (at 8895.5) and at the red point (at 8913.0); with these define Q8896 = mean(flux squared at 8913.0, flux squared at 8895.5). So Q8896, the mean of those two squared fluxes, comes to 161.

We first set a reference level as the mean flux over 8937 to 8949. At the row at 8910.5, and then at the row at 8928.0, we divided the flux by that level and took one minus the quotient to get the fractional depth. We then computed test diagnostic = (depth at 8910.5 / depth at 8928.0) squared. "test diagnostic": 4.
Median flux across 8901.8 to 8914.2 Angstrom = 12.6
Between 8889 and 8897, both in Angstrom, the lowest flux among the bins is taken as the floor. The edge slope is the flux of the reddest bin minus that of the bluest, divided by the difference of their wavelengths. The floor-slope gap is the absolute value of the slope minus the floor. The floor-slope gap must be 12.4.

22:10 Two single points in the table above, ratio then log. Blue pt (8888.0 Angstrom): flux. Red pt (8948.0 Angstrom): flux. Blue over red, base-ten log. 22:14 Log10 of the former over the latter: 0.028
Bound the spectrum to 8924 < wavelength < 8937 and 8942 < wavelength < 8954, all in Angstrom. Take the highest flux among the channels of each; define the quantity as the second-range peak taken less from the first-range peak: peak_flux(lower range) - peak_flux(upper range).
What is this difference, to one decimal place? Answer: 0.5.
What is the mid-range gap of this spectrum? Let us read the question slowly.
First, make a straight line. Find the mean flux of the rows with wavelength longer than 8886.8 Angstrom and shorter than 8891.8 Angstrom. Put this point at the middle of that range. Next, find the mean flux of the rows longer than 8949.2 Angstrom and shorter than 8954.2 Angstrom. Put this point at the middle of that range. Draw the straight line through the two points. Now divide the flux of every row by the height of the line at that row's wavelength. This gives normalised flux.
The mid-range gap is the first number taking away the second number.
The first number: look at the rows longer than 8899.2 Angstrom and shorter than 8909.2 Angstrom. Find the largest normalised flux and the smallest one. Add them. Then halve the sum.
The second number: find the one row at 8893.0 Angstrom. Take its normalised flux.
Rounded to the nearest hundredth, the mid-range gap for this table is -0.03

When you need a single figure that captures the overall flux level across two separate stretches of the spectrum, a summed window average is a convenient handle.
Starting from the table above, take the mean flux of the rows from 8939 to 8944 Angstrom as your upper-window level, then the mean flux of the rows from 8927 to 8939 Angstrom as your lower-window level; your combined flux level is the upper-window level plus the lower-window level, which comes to 26.0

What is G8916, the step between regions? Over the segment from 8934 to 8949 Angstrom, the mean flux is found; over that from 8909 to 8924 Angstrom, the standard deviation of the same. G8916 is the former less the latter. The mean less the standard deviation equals 12.6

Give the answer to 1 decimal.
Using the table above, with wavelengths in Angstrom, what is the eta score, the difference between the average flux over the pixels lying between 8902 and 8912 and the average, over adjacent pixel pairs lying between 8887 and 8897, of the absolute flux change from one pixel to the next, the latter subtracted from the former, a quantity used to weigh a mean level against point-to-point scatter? 12.3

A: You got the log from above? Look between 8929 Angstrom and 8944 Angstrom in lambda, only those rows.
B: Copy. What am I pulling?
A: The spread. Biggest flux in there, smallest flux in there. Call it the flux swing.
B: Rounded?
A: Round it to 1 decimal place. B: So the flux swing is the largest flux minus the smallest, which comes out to 1.1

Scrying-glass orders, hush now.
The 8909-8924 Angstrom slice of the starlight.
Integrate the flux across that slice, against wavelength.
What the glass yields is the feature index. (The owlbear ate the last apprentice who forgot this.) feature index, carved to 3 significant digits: 193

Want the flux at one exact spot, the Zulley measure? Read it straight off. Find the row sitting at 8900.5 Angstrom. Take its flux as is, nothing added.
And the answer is 12.5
